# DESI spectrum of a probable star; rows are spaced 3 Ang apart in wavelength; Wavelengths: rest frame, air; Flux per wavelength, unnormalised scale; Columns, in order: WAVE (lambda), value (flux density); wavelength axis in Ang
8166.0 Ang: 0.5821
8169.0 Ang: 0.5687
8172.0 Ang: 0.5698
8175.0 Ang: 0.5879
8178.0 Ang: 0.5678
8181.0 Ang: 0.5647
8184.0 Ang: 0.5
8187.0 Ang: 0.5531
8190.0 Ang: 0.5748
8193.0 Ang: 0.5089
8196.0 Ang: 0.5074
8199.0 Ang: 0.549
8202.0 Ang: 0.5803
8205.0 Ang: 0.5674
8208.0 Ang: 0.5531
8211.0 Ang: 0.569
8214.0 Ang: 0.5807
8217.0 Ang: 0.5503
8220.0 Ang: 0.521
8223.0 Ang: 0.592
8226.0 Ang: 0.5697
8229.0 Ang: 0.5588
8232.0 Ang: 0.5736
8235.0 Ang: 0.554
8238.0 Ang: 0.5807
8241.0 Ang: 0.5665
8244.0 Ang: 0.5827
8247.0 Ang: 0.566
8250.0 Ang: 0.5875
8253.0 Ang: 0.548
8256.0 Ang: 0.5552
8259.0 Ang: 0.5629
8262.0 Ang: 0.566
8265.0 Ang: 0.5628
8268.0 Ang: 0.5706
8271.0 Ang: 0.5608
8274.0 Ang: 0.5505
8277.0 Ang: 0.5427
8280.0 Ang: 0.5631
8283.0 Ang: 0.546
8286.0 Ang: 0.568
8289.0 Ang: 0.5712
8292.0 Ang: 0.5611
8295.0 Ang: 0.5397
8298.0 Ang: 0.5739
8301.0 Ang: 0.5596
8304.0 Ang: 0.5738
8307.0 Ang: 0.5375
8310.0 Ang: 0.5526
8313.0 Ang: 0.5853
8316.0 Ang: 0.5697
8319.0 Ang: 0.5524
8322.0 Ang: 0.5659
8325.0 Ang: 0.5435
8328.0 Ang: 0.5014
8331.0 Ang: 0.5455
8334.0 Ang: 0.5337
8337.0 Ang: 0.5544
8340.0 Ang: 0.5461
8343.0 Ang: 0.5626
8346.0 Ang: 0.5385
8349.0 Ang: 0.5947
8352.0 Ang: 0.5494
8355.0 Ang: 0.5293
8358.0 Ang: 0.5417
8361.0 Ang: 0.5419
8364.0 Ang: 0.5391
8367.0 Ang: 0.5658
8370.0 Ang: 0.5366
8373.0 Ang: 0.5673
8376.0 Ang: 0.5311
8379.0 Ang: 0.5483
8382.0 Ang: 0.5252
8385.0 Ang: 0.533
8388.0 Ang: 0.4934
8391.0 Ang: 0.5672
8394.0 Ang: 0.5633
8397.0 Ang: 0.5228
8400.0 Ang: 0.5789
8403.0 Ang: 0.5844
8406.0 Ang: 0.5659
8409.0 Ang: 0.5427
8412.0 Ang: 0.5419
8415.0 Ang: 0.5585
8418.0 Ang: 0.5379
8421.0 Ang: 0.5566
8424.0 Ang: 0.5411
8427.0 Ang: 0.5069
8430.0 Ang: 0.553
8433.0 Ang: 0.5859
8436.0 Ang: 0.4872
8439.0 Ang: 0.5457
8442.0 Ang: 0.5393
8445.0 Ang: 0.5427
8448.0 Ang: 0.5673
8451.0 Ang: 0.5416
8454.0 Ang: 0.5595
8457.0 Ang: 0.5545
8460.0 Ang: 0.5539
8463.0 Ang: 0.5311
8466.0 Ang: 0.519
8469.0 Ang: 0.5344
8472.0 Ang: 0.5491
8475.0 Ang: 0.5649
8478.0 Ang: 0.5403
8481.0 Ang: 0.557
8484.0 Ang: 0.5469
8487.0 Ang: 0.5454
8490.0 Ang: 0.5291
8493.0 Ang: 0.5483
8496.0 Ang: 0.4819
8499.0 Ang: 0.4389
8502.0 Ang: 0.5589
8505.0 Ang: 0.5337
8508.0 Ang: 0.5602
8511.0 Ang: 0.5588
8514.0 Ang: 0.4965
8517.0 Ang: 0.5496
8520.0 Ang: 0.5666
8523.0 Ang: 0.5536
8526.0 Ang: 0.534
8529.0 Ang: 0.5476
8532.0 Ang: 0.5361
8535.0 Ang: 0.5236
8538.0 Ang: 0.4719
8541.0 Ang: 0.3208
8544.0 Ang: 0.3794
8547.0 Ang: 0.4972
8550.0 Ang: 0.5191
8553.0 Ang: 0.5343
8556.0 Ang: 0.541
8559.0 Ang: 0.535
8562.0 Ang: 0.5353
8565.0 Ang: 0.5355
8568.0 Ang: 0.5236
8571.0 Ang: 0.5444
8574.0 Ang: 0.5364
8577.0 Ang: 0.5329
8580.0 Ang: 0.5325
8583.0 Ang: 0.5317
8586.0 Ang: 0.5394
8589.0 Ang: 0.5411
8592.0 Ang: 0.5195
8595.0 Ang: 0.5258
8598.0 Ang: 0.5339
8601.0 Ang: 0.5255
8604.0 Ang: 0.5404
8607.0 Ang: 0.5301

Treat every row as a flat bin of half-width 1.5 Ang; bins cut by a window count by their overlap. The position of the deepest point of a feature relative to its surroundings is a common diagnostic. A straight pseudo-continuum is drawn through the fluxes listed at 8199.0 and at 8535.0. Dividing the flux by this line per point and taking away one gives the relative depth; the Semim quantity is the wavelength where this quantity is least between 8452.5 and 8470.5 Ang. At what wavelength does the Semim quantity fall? 8466.0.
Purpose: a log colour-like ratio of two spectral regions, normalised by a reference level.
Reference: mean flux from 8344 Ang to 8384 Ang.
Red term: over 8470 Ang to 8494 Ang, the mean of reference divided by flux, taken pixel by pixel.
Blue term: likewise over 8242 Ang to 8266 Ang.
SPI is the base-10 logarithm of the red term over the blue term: 0.015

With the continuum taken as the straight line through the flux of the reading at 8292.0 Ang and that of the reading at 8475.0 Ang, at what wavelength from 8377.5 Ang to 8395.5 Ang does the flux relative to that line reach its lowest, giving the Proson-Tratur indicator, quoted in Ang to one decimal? 8388.0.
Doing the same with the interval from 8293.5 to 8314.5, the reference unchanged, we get 8307.0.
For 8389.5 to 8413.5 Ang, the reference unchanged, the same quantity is 8397.0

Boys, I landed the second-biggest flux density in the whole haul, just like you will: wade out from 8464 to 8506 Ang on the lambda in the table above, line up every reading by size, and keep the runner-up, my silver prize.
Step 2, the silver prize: 0.5589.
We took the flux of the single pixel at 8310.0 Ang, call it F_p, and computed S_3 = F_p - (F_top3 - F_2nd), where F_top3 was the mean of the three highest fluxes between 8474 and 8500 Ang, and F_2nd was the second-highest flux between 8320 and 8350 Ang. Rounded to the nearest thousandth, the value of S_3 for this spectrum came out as 0.562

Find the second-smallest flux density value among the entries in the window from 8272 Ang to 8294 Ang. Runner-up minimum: 0.546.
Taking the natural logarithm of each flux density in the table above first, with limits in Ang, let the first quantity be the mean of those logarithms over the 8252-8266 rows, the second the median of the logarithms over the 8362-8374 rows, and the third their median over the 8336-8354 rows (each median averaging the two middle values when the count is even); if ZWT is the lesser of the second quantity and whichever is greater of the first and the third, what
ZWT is -0.594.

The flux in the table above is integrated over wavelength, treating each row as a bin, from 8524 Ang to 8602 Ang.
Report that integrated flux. 40.2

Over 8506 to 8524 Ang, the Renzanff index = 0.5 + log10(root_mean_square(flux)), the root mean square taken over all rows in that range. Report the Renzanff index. 0.239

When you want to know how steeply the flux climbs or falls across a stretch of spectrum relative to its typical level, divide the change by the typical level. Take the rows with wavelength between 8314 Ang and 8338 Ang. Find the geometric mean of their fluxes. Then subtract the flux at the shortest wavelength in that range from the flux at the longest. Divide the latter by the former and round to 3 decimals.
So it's -0.028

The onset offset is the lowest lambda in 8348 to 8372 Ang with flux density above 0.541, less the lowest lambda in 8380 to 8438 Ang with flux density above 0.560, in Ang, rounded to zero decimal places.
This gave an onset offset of -42 Ang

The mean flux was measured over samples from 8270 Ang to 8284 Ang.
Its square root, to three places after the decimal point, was 0.743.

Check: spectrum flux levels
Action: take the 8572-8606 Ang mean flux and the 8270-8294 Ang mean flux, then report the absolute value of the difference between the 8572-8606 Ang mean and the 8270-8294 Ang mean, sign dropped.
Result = 0.025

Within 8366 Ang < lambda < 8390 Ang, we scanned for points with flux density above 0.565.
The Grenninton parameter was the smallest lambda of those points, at 8367.0 Ang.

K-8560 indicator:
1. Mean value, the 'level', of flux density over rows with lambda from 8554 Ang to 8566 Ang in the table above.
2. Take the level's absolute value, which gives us 0.537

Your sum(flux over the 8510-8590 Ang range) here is 14.0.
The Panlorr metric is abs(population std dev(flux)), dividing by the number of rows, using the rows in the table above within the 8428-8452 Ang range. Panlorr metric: 0.027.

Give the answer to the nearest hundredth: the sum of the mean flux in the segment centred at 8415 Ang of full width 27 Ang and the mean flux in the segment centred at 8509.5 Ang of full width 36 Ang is 1.08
